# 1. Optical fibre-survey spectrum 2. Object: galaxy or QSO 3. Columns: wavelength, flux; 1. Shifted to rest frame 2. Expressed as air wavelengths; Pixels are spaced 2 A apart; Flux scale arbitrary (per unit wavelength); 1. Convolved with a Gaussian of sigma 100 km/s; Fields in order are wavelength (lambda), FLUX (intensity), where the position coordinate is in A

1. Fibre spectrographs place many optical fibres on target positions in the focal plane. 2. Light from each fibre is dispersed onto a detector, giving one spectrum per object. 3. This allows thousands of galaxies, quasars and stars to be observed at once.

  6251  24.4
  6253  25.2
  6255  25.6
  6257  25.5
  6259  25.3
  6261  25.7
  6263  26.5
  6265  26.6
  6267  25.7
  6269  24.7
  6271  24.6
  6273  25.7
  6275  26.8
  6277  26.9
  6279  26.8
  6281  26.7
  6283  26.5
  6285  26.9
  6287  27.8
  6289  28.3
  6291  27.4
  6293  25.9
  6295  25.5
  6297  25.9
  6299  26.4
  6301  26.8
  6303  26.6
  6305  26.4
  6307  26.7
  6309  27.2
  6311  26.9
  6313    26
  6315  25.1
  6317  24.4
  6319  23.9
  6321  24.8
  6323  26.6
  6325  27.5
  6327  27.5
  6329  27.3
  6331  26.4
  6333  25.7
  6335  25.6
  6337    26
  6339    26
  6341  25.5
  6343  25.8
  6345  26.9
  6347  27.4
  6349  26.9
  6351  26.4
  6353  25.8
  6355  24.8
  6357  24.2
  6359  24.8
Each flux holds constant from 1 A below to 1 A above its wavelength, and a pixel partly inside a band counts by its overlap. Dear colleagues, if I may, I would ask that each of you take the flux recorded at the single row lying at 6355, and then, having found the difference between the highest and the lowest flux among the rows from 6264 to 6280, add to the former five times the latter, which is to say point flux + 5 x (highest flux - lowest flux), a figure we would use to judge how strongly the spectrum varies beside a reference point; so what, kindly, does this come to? 36.3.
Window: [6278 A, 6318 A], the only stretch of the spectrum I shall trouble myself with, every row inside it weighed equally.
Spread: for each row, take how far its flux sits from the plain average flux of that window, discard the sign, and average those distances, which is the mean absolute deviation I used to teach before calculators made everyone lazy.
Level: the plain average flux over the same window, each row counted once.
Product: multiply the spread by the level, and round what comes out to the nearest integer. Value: 17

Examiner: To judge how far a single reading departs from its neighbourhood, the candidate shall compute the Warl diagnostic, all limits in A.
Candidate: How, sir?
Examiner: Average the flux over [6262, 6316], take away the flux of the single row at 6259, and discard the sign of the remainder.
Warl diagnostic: 1.12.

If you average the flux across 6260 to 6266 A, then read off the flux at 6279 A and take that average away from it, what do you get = 0.5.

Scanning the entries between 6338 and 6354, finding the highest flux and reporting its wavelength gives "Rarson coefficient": 6347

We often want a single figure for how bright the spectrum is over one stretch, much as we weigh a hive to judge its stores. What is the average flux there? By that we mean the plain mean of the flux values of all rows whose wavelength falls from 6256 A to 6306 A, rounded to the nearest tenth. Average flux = 26.3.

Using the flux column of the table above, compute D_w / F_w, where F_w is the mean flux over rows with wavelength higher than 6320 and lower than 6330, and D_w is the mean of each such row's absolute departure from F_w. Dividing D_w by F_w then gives 0.031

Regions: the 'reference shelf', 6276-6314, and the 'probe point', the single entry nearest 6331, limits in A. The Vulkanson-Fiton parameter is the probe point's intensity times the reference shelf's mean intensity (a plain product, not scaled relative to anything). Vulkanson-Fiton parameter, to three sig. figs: 705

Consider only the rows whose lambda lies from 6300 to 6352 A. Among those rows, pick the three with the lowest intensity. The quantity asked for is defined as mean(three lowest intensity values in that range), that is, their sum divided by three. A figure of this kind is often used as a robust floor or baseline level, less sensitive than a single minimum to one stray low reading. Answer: 24.4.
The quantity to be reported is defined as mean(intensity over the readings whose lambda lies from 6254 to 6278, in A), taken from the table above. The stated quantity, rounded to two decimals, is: 25.80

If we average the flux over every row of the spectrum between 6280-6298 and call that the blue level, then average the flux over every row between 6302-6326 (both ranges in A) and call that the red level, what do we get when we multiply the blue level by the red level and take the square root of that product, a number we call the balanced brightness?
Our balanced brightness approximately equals 26.38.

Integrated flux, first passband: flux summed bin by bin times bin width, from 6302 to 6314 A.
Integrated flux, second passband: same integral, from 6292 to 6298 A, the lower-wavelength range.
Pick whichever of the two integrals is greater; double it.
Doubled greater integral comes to 639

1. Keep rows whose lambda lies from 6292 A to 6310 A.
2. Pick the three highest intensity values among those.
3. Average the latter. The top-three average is 26.9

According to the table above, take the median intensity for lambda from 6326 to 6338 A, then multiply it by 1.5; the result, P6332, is 39.3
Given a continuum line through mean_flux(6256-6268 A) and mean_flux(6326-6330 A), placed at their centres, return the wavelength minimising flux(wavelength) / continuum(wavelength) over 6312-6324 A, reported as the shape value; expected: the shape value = 6319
